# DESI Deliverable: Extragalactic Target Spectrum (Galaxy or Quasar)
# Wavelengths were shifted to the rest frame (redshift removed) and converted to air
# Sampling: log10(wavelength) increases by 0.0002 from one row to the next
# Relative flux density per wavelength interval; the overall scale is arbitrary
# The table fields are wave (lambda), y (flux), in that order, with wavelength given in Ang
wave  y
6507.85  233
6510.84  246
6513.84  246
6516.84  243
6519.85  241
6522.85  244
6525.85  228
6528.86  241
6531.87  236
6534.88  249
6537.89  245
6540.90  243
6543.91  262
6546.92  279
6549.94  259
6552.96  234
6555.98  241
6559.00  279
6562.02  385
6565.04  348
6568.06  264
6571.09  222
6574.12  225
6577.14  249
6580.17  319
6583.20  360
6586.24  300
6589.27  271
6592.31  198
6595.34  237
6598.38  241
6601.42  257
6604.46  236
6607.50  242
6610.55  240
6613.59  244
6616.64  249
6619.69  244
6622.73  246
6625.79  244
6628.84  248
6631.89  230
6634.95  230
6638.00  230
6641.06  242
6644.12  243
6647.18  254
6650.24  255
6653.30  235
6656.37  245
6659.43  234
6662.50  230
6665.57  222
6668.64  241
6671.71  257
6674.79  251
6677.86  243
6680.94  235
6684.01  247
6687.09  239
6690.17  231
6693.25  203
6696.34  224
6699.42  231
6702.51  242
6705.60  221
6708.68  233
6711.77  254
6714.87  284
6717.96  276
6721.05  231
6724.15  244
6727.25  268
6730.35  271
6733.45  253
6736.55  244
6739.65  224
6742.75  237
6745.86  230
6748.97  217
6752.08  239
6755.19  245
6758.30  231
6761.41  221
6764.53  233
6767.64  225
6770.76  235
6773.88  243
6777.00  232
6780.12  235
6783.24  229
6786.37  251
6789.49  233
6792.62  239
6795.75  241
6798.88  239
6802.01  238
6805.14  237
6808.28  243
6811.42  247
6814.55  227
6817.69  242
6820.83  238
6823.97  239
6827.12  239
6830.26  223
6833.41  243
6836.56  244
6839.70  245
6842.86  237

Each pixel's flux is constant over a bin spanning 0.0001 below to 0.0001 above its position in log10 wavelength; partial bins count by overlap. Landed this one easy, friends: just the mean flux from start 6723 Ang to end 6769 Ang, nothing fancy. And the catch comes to 239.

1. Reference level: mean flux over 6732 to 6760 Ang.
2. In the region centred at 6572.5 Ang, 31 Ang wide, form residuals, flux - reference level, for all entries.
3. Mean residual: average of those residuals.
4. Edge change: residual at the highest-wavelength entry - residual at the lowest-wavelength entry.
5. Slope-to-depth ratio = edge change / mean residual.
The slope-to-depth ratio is 0.4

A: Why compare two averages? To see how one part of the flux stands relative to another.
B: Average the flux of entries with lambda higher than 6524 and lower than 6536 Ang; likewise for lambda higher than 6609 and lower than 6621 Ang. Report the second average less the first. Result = 6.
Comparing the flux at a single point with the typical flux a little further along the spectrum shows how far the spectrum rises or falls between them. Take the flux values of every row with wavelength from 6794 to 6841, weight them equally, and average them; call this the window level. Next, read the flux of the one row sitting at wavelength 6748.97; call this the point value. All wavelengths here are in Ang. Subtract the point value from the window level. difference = 22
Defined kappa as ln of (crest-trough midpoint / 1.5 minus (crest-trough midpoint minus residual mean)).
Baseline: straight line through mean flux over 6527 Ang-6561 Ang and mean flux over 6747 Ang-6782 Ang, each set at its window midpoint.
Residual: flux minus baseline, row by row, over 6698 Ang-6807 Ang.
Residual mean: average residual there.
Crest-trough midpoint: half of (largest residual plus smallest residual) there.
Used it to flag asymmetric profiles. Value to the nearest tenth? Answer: 0.5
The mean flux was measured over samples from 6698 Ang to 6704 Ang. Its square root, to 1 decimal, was 15.4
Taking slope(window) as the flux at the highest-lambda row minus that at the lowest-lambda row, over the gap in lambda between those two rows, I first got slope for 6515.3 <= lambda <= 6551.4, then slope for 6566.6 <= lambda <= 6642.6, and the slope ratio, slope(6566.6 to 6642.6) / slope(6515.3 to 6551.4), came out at -0.62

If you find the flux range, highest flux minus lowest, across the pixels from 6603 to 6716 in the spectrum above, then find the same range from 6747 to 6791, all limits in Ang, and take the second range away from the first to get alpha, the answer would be 47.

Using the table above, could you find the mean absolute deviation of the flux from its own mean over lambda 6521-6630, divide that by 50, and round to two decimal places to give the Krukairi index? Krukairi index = 0.54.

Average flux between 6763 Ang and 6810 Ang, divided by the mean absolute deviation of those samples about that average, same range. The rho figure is 49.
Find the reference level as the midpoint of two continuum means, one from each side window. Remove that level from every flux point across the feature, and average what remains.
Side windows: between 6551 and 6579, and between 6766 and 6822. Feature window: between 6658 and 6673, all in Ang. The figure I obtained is -18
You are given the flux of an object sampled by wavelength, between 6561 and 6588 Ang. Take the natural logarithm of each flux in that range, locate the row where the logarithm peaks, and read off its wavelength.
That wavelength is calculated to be 6562.02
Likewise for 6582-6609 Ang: 6583.20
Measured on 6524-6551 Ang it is 6546.92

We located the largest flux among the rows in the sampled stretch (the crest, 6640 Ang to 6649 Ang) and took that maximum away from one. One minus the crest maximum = -253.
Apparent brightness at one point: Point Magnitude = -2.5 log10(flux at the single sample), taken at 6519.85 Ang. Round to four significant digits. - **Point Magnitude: -5.955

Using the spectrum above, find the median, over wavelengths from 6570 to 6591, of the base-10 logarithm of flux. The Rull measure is 2.43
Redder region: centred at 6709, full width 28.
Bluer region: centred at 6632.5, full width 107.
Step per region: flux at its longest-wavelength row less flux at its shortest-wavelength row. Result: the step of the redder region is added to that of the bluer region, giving -65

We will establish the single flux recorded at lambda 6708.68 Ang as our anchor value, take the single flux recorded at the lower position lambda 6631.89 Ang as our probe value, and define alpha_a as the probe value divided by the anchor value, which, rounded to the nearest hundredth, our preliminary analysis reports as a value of 0.99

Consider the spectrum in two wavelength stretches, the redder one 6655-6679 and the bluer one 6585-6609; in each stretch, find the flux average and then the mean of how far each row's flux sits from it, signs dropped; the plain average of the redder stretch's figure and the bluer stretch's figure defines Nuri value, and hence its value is 15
